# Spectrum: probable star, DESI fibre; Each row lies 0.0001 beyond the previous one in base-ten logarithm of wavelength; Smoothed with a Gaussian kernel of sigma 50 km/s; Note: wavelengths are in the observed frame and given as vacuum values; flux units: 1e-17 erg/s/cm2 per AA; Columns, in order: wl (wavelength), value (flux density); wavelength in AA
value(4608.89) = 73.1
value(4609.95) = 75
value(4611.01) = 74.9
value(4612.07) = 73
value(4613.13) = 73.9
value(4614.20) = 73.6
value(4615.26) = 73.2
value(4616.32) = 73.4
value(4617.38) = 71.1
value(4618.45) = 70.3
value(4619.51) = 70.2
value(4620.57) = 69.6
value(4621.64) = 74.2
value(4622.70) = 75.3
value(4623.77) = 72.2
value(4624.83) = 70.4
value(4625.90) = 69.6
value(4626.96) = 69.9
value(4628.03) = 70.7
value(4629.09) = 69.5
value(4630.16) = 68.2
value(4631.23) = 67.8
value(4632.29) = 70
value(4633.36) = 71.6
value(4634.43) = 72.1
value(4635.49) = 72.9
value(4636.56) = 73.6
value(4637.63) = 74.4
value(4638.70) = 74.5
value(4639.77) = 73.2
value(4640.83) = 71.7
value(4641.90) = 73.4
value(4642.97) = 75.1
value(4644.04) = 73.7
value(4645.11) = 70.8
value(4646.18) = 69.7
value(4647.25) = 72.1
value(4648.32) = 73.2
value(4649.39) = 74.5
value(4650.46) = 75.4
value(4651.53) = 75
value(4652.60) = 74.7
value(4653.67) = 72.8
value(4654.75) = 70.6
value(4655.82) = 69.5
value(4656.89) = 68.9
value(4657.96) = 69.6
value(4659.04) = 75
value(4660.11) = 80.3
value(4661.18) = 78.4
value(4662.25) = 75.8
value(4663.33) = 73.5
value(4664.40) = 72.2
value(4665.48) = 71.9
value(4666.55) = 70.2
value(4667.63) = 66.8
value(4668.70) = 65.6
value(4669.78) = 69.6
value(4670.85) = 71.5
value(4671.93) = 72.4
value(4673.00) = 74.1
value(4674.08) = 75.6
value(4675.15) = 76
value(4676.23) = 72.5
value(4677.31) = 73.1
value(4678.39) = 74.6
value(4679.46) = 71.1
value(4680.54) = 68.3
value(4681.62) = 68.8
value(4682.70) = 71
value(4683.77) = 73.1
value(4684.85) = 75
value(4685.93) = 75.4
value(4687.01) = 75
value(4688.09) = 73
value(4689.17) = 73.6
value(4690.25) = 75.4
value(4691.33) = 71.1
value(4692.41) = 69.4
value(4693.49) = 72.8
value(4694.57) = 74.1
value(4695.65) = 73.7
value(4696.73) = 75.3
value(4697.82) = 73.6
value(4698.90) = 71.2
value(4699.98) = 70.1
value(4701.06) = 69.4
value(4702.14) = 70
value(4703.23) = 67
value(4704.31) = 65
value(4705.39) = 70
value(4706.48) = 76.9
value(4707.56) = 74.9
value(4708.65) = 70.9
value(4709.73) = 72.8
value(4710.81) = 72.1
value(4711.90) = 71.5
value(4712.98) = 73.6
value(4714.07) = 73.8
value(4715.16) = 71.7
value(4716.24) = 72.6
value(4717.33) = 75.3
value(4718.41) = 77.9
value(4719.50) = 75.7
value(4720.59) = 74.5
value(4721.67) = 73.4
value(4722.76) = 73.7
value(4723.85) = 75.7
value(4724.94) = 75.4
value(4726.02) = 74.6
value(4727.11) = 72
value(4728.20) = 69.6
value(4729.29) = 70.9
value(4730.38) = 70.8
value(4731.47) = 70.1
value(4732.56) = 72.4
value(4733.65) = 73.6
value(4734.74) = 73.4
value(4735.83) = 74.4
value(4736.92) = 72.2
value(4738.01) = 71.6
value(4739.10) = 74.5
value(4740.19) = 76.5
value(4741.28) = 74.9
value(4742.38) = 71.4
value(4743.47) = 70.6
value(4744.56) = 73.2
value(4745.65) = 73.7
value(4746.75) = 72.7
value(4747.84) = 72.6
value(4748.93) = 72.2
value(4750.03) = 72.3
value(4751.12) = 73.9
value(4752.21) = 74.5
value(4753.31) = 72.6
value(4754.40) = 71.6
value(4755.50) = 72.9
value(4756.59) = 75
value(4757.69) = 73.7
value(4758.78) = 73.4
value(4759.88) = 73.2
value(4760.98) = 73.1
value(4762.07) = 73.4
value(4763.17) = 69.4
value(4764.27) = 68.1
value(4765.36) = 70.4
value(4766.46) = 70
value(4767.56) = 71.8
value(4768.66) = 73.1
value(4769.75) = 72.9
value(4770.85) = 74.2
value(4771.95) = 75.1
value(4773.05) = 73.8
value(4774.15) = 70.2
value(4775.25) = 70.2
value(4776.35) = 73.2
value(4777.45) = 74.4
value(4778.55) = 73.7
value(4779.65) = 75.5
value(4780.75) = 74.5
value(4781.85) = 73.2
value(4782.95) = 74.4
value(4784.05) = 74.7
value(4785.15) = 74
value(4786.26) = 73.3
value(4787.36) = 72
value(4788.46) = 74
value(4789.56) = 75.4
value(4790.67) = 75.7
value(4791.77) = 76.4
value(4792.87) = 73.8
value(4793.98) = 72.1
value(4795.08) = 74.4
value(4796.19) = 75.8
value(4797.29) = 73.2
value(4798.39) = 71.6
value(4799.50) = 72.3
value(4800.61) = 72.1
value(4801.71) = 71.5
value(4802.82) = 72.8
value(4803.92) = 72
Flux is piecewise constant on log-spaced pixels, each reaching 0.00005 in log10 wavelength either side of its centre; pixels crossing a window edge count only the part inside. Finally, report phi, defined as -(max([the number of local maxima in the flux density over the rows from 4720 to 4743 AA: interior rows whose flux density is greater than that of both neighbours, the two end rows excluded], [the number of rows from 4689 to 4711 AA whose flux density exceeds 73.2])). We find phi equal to -8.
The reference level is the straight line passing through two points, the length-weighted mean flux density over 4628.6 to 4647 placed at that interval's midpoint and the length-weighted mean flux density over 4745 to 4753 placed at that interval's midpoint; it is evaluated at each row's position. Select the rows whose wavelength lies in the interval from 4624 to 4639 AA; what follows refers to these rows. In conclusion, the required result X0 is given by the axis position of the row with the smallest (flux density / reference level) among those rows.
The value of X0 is 4631.23 AA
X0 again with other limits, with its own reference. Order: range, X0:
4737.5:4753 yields 4743.47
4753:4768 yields 4764.27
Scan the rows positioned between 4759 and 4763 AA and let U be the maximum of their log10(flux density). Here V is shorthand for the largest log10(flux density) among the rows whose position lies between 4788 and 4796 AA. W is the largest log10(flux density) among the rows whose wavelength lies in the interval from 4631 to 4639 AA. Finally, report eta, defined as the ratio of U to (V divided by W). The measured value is 1.85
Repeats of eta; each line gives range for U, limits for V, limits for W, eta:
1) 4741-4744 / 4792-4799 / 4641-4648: 1.87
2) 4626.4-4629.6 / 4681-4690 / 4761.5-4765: 1.84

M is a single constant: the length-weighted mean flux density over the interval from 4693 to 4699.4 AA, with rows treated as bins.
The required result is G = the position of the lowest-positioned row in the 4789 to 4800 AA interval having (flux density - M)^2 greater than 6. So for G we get 4791.77 AA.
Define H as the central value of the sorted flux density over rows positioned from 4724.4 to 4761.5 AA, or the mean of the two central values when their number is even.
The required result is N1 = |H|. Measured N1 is 73.0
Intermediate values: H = 73.0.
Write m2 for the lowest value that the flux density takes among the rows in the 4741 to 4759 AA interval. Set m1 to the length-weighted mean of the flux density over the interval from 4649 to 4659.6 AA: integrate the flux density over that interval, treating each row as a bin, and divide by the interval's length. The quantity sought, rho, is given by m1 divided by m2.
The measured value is 1.03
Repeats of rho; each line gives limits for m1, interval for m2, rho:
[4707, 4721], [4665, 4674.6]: 1.12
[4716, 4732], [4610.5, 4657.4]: 1.08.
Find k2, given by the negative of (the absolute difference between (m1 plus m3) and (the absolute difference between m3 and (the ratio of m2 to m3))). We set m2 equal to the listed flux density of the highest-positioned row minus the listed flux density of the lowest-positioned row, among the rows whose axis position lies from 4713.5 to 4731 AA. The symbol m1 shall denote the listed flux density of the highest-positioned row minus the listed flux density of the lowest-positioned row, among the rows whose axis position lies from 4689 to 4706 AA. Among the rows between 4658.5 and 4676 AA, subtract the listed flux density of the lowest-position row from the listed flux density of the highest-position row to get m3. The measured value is -6.6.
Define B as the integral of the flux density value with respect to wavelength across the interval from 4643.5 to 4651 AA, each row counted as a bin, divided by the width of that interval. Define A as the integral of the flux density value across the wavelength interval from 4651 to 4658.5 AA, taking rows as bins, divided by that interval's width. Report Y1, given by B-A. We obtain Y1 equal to 1.23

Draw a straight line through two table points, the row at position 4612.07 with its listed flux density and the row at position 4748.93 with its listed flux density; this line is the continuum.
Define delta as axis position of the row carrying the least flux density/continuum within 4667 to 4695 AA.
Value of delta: 4668.70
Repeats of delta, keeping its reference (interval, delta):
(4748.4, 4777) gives 4764.27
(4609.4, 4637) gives 4631.23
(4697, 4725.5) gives 4704.31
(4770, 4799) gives 4774.15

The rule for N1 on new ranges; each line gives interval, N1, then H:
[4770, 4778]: 73.8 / 73.8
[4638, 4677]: 73.0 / 73.0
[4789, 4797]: 75.4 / 75.4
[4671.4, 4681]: 73.1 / 73.1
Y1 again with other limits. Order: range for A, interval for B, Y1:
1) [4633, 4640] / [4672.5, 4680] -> 0.67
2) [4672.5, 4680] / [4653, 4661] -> -1.17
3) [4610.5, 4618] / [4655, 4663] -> 0.58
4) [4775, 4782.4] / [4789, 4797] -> 1.05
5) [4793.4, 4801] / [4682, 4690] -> 0.70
